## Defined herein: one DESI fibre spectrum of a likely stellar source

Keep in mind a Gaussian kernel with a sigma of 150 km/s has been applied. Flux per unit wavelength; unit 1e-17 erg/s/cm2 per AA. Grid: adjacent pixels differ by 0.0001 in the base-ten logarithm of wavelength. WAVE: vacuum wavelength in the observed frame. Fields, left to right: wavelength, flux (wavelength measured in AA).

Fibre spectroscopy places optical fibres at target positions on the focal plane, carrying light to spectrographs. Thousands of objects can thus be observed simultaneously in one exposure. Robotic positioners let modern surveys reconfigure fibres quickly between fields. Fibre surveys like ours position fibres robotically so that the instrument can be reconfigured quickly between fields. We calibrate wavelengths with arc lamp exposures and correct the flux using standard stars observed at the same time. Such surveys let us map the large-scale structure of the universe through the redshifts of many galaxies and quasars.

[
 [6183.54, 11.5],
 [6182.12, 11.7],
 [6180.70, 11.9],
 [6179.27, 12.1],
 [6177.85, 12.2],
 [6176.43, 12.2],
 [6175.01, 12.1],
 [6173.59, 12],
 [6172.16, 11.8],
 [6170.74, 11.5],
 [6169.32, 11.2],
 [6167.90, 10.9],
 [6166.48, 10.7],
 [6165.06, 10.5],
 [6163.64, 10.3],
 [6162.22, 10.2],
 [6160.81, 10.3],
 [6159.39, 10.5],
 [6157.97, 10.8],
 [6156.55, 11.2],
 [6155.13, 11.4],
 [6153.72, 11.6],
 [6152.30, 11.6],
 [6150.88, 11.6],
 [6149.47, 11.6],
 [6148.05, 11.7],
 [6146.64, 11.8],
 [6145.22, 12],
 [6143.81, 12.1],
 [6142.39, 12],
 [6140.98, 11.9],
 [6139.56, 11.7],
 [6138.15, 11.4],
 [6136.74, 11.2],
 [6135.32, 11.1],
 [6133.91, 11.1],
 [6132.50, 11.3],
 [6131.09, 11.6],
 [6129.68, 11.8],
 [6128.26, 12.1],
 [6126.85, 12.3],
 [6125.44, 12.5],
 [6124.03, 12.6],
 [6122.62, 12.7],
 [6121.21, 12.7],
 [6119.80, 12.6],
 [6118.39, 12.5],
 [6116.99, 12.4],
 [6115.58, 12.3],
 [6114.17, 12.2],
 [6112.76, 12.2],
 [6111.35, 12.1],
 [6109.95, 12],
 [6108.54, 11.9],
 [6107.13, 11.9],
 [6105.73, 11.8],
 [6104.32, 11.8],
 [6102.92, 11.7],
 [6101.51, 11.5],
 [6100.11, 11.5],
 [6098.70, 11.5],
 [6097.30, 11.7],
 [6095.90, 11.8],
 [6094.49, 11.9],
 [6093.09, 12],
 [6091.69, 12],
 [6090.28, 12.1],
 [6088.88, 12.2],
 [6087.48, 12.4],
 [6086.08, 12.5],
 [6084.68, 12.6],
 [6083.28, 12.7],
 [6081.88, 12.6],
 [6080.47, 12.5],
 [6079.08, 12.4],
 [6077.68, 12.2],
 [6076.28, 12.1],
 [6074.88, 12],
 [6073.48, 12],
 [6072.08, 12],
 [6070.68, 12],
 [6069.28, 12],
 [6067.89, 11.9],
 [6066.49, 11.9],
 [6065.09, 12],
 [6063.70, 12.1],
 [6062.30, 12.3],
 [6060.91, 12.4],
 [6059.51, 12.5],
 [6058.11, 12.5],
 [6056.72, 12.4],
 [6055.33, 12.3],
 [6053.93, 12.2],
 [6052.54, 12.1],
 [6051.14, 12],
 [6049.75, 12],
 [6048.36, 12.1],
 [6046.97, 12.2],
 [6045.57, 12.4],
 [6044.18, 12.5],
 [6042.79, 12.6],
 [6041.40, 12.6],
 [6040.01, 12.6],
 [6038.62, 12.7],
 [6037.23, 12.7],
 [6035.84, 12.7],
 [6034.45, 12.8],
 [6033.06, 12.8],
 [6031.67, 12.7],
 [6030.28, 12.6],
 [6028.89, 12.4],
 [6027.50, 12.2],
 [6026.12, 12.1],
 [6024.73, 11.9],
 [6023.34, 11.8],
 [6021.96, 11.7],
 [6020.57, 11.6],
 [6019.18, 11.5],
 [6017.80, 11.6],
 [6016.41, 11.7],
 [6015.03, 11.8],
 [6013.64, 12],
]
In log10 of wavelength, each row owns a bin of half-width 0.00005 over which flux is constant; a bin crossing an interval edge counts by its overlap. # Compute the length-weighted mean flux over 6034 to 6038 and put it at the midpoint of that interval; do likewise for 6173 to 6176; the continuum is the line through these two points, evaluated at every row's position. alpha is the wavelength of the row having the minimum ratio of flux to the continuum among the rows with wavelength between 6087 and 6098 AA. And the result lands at 6097.30 AA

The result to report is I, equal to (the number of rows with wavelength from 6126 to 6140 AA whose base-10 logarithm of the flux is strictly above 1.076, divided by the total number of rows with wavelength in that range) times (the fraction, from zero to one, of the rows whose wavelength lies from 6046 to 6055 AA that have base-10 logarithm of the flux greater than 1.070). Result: 0.20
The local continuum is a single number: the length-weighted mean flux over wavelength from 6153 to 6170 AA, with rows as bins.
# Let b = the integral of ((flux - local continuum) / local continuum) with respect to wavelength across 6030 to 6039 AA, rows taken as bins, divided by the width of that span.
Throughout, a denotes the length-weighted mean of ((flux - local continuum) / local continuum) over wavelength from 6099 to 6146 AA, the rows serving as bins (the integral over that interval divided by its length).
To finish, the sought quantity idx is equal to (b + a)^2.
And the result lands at 0.081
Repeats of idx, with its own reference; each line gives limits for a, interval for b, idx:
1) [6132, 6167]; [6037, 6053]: 0.035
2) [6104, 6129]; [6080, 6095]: 0.076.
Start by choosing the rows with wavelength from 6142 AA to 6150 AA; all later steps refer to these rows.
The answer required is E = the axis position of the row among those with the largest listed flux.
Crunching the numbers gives 6143.81 AA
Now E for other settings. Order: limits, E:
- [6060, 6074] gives 6060.91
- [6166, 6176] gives 6175.01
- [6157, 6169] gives 6167.90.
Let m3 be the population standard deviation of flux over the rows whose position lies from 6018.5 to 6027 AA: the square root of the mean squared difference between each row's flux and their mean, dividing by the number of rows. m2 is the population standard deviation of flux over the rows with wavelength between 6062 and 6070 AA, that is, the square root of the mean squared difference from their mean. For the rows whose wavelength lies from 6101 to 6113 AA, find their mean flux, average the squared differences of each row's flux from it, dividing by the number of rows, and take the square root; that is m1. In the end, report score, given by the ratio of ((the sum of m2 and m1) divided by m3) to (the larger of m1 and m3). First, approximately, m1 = 0.20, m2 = 0.14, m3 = 0.20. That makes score 9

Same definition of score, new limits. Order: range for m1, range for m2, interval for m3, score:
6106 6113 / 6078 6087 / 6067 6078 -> 22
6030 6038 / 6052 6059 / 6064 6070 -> 61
